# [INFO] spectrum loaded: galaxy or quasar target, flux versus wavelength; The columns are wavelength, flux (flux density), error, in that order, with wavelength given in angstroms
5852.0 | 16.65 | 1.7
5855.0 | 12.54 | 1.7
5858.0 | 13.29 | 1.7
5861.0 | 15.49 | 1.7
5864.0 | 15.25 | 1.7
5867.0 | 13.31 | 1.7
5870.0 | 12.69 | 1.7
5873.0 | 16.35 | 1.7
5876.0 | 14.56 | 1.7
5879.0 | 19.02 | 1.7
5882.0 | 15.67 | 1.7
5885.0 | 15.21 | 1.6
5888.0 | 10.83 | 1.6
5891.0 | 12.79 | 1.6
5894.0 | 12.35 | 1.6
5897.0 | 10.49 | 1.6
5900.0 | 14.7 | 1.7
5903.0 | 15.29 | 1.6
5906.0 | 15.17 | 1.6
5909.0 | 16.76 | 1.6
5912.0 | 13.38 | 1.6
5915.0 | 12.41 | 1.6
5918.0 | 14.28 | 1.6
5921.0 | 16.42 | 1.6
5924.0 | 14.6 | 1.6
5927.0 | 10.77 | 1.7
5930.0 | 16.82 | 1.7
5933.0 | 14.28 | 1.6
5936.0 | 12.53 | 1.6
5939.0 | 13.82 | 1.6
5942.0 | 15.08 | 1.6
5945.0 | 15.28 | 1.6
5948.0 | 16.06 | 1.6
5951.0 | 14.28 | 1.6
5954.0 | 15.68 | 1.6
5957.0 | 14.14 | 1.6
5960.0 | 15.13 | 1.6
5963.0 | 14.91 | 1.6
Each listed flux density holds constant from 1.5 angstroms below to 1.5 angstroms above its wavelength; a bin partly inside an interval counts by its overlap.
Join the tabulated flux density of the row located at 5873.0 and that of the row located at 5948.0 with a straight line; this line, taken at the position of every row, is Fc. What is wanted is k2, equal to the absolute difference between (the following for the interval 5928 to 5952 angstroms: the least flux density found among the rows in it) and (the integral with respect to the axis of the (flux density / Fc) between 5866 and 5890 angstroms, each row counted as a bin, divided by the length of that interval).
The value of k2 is 11.6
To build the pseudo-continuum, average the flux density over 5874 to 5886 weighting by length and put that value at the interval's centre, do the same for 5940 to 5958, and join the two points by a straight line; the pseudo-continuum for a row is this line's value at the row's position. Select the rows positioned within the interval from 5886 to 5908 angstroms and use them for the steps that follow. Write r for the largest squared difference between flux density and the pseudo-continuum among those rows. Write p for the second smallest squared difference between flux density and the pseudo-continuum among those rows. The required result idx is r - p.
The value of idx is 29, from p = 0.34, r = 29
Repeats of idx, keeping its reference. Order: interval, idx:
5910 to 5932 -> 21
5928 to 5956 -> 8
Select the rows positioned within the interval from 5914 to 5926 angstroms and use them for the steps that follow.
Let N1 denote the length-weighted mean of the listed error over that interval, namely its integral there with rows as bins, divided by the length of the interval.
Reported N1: 1.60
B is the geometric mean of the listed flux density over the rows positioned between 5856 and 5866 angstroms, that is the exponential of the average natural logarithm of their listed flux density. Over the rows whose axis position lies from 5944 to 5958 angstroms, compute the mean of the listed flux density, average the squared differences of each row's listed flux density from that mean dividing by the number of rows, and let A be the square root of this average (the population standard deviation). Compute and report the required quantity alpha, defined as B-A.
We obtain 13.9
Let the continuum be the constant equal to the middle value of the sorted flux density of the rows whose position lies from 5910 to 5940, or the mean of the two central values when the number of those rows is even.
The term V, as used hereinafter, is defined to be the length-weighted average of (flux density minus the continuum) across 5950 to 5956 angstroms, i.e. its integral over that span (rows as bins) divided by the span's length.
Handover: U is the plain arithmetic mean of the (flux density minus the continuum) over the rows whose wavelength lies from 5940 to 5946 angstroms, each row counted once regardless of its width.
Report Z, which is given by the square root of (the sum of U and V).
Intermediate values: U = 1.1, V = 0.9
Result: 1.43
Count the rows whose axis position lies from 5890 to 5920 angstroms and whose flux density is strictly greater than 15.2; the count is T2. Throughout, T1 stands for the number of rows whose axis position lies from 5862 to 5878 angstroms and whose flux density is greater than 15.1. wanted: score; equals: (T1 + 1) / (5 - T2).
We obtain 1.00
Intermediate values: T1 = 2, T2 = 2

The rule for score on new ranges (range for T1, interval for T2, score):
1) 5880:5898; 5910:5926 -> 0.75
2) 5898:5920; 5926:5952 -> 2.00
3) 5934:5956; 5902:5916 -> 1.33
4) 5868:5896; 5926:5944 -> 1.25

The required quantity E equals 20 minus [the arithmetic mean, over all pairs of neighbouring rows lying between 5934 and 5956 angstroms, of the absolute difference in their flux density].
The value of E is 18.9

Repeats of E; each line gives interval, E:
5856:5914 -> 17.9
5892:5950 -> 18.0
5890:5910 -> 18.5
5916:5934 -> 16.7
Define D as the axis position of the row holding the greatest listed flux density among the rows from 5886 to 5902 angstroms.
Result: 5900.0 angstroms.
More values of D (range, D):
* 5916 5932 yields 5930.0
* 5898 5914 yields 5909.0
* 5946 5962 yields 5948.0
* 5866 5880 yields 5879.0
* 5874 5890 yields 5879.0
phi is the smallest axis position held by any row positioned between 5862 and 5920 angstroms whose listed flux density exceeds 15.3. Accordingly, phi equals 5873.0 angstroms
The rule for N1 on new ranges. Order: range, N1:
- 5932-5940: 1.60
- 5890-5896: 1.60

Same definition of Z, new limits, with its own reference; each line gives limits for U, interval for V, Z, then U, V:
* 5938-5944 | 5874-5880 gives 1.71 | 0.4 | 2.5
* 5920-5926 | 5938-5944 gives 1.41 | 1.5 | 0.5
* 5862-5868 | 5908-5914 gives 0.94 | 0.2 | 0.7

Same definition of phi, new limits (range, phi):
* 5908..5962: 5909.0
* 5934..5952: 5948.0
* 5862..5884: 5873.0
